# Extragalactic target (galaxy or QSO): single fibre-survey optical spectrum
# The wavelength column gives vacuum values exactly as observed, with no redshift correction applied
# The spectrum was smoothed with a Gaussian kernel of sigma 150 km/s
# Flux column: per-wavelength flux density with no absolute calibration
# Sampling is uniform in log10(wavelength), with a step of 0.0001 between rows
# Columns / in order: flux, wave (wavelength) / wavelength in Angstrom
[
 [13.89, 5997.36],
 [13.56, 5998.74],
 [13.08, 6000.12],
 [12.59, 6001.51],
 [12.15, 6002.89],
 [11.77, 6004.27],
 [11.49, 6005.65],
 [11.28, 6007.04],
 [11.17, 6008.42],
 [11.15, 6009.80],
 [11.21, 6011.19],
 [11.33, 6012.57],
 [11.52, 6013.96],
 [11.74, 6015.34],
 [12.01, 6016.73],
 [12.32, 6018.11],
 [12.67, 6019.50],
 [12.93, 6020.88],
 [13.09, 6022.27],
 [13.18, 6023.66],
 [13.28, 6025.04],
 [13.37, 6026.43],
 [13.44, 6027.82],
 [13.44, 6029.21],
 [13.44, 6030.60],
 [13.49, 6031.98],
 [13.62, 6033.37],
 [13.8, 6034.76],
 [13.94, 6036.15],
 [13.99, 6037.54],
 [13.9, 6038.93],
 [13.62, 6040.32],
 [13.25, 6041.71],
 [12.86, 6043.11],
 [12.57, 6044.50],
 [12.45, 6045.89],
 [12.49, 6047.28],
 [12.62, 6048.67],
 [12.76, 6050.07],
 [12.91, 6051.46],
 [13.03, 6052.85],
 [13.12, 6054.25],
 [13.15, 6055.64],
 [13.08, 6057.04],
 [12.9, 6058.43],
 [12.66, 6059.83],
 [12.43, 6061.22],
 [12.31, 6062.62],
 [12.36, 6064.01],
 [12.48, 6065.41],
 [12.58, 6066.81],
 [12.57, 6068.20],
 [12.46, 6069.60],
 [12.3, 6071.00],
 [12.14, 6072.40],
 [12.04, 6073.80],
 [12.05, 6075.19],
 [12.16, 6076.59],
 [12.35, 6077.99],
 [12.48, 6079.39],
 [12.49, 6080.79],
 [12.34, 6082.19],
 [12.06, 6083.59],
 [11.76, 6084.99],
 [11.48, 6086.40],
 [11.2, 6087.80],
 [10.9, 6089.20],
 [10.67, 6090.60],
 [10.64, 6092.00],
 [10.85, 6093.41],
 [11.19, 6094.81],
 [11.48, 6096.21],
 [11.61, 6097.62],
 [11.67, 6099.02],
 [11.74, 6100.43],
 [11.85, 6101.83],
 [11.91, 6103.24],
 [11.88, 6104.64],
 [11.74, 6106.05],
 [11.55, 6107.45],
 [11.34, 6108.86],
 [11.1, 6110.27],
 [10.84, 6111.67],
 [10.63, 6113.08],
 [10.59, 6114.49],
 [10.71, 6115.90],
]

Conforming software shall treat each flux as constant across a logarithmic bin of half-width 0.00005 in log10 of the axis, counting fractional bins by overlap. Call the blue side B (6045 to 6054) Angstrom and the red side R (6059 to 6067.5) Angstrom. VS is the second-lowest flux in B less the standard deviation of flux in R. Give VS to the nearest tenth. 12.4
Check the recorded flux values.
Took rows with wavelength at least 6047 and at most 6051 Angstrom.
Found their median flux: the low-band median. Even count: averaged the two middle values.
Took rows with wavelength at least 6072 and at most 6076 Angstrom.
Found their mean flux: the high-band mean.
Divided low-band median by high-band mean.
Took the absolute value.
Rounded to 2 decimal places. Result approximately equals 1.04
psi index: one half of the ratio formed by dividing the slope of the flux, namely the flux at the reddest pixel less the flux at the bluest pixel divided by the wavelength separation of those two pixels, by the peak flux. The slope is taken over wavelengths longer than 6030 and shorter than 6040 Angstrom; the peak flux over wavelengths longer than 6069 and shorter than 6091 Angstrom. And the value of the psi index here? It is 0.0022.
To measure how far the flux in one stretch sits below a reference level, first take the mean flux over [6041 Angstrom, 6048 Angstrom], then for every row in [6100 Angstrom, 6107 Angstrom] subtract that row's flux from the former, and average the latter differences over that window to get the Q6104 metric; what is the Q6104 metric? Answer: 0.9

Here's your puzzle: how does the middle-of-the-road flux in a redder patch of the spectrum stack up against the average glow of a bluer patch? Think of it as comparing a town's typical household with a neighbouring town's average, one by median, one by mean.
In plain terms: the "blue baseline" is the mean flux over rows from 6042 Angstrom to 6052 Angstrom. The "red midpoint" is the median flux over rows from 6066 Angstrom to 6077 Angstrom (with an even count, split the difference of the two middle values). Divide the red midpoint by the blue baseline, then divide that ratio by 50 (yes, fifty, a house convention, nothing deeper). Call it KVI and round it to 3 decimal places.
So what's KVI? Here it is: 0.019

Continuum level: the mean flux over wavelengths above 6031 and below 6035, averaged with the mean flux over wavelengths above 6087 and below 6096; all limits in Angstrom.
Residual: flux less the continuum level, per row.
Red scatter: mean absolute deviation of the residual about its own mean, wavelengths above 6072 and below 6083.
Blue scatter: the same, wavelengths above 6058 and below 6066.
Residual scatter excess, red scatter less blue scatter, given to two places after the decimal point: -0.01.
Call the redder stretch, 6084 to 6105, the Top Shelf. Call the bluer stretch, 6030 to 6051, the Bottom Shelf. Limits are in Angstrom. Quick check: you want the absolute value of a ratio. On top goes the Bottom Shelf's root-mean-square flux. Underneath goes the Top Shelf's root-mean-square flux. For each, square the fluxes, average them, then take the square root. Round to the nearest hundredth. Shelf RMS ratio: 1.16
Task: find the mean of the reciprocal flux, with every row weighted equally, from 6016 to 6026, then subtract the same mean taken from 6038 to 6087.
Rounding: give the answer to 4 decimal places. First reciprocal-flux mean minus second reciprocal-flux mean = -0.0013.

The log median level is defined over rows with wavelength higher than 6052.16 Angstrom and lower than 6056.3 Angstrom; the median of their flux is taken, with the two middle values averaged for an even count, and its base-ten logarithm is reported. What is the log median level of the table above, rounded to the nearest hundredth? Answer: 1.12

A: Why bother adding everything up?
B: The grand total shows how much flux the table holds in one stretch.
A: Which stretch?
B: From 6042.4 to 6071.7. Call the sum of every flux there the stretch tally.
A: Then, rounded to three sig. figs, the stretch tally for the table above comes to 266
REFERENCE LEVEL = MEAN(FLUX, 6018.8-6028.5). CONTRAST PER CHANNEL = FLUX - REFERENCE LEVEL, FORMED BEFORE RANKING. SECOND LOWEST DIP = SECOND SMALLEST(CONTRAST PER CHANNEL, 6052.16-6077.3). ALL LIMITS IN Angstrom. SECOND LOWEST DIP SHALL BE -1.1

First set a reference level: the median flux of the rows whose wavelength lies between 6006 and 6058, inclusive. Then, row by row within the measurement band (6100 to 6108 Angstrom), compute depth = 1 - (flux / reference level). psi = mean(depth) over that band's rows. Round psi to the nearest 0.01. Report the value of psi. 0.10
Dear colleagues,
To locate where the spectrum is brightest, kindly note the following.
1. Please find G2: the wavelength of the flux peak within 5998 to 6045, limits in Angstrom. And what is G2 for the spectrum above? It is 6037.54 Angstrom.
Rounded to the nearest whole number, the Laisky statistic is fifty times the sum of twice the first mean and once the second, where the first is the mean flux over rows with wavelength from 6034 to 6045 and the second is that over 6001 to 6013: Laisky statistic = 1928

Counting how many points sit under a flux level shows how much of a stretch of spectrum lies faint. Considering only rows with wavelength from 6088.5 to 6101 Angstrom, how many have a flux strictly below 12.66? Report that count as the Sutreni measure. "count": 9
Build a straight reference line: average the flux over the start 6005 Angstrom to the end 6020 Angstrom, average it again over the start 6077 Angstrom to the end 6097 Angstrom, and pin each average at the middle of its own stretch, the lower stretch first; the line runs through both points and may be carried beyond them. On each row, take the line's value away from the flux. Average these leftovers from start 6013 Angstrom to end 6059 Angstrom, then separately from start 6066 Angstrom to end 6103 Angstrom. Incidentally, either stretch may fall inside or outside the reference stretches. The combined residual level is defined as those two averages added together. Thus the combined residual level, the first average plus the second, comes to 1.67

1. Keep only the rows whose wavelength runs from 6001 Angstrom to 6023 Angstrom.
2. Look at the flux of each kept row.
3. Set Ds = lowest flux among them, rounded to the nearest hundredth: 11.15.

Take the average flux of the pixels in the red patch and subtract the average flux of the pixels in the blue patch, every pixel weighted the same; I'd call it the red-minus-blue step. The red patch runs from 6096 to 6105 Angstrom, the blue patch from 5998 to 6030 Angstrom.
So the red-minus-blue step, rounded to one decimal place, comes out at -0.6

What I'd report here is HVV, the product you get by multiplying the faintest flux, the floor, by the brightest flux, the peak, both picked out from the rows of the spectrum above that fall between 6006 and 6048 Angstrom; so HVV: 156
